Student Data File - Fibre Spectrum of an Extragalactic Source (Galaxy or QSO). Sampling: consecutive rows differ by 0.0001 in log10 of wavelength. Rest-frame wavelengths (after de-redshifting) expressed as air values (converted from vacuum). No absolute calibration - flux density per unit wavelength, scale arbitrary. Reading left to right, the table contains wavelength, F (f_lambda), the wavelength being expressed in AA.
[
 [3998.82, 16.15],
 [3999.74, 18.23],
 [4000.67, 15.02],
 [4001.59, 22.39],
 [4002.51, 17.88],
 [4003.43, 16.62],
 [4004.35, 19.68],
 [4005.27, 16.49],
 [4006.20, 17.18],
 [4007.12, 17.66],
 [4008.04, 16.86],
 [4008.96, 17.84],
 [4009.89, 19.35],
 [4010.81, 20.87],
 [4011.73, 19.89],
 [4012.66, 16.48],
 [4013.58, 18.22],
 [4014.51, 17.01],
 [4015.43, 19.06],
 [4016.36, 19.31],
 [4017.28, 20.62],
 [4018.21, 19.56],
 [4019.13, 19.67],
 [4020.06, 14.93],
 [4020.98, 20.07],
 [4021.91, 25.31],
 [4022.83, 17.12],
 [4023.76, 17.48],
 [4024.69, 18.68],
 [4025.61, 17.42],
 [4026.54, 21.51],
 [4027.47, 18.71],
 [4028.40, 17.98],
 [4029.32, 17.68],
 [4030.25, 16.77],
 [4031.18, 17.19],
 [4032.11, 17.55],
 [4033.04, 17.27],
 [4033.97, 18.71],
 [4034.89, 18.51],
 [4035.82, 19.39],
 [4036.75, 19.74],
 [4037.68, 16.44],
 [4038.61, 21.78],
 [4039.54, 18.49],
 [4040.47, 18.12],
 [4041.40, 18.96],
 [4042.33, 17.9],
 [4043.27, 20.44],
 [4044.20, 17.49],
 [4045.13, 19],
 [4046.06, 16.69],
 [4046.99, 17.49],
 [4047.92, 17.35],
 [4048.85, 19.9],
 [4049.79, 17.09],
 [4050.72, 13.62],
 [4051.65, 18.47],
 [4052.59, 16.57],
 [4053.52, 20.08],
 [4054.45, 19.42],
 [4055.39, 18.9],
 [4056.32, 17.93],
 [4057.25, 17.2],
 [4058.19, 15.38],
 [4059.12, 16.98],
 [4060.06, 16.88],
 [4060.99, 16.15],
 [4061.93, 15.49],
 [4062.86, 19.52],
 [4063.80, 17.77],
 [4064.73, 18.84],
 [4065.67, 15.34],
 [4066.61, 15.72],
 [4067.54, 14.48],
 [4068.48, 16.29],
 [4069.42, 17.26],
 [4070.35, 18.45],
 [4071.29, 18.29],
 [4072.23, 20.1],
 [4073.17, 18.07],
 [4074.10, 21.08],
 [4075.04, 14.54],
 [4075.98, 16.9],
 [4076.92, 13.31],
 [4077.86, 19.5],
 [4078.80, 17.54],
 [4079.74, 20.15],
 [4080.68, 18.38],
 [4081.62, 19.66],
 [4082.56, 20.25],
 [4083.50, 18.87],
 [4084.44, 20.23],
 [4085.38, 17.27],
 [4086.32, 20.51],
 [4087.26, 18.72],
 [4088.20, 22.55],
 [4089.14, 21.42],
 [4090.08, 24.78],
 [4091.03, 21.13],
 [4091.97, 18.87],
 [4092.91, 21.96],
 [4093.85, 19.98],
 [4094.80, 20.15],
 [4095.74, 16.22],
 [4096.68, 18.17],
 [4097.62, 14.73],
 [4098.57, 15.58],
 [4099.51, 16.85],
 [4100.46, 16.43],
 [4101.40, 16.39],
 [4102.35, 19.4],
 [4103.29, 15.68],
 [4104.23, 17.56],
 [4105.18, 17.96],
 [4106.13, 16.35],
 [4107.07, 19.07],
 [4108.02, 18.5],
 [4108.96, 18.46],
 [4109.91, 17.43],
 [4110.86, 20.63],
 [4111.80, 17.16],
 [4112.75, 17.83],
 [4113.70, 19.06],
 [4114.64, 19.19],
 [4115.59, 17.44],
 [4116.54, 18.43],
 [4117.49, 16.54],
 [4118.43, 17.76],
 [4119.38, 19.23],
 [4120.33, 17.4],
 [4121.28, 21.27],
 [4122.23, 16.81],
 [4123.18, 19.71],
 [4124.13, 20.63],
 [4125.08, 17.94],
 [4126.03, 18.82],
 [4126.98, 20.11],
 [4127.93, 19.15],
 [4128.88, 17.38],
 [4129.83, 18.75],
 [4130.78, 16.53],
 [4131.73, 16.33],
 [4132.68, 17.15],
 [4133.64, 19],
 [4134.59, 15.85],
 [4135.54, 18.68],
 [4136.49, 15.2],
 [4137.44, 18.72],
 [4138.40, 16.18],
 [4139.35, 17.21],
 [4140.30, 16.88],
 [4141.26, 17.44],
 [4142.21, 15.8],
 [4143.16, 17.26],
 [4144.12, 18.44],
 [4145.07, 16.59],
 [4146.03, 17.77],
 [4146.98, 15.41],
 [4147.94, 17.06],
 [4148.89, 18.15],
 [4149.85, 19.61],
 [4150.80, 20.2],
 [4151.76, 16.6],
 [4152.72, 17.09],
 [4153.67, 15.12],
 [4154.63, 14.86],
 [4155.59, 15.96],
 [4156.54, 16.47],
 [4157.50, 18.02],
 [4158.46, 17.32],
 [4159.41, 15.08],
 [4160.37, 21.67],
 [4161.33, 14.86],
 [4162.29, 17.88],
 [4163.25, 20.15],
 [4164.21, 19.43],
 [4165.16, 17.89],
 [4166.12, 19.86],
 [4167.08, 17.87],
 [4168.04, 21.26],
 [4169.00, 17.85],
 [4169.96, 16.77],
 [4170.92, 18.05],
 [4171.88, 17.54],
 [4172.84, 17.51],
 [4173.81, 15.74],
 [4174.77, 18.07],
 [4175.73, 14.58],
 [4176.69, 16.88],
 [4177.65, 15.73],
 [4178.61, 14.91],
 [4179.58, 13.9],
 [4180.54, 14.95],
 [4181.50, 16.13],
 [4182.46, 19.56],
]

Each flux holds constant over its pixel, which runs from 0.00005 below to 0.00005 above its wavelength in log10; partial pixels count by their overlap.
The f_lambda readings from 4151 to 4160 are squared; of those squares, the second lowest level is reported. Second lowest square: 227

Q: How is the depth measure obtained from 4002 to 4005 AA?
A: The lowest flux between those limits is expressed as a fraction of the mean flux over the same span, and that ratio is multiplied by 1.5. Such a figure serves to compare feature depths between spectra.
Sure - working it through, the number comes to 1.38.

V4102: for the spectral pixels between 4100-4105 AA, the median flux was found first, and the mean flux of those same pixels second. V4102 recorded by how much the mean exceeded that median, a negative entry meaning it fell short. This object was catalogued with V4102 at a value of 0.7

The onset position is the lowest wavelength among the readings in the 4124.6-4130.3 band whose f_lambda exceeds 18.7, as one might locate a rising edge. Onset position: 4126.03 AA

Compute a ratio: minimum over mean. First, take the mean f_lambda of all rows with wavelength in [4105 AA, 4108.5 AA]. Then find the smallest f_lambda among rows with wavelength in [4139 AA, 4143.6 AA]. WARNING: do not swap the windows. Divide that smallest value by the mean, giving 0.88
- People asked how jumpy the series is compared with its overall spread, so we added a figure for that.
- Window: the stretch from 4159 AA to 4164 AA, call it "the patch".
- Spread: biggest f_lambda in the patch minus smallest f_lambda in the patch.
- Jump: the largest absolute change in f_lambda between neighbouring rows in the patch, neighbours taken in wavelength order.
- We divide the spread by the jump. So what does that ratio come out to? 1.00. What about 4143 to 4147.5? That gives 1.28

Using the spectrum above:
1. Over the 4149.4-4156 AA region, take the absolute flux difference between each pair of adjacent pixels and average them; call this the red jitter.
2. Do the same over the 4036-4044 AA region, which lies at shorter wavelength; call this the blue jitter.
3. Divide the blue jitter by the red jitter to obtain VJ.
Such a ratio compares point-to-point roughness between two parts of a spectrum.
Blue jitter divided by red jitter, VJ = 1.79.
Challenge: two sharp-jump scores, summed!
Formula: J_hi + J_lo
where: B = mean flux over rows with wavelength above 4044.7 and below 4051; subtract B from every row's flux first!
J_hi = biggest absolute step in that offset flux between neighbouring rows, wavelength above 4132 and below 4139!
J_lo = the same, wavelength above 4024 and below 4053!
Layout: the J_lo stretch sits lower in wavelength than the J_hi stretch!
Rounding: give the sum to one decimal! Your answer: 8.9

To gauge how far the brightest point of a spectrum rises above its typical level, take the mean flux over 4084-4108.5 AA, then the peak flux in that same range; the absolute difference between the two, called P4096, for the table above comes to 6.1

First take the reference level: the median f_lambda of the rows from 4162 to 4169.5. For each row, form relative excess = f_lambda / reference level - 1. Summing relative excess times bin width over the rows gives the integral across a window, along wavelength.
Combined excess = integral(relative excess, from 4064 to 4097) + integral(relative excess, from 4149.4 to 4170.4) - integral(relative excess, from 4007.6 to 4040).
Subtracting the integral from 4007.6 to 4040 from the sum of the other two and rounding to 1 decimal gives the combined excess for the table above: -0.9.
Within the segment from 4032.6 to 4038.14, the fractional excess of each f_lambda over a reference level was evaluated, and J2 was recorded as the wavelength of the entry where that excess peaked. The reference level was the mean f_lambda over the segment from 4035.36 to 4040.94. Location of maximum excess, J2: 4036.75 AA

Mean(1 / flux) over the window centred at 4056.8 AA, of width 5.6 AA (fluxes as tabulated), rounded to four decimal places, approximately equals 0.0570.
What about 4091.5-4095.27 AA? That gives 0.0496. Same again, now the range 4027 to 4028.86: 0.0545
